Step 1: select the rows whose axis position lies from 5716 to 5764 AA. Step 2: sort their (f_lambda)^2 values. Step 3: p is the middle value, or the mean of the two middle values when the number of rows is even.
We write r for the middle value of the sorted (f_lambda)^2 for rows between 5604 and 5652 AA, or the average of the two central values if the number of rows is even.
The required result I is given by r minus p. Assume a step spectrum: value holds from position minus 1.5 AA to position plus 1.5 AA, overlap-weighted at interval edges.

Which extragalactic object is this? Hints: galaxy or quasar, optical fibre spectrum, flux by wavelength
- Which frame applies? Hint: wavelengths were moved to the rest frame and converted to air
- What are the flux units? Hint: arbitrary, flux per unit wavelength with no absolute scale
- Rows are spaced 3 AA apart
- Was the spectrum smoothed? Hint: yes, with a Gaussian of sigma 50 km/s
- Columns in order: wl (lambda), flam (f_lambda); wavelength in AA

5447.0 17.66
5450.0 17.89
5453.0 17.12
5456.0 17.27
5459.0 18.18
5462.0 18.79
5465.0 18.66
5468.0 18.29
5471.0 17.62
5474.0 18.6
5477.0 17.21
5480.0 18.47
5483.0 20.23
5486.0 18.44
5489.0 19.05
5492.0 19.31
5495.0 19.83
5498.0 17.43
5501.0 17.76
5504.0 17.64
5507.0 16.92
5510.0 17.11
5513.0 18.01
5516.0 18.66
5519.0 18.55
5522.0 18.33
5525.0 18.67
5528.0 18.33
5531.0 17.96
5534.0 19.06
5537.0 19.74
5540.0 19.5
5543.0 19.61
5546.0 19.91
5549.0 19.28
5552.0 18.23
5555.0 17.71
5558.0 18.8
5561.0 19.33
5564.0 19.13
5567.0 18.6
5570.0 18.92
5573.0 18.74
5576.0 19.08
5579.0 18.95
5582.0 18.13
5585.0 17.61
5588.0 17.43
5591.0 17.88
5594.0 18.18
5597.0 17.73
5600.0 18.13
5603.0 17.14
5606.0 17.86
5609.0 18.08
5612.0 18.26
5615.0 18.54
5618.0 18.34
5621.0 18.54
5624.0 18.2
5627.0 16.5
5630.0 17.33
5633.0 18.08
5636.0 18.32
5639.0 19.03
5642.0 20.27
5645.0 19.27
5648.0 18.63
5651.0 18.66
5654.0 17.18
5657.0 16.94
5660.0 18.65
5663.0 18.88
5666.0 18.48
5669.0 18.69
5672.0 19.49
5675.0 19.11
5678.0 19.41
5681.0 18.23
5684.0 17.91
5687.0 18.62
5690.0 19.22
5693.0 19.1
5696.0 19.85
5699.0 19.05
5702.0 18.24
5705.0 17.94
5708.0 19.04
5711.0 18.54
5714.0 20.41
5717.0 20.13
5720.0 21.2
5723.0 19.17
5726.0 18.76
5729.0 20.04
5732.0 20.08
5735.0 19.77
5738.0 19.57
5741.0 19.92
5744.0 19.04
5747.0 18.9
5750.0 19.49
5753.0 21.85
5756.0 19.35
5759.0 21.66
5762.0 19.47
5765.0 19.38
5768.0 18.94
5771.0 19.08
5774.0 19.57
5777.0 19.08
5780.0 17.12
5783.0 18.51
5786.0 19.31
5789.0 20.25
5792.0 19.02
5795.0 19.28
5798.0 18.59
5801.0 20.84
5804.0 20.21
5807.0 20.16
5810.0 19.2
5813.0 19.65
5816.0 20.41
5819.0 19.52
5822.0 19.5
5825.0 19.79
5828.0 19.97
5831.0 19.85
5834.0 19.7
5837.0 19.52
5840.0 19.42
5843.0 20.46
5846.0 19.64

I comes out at -51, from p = 387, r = 336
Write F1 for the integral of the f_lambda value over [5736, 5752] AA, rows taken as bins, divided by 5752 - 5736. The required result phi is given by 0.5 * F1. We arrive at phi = 9.7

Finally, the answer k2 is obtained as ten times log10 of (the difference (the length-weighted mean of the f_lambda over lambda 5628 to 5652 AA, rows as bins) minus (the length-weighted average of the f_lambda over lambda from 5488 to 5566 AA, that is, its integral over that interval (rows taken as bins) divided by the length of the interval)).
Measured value -13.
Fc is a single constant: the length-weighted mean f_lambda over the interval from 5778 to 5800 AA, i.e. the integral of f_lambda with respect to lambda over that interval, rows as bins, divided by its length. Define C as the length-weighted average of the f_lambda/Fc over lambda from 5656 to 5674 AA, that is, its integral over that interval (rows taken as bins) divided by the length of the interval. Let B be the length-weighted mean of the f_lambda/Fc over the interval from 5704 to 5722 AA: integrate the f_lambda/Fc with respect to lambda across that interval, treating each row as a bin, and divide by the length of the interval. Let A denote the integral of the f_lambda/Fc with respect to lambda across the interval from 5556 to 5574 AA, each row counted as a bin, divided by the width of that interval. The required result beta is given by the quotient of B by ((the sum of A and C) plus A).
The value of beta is 0.347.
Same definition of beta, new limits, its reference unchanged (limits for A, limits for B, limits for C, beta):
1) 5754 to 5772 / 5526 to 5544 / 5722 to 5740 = 0.322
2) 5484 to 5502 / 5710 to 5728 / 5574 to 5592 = 0.355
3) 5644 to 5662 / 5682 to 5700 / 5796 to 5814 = 0.337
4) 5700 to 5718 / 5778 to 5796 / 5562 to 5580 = 0.332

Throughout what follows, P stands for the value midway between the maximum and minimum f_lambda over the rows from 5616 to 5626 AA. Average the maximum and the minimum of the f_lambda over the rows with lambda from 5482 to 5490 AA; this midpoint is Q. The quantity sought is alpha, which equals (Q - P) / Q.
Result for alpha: 0.050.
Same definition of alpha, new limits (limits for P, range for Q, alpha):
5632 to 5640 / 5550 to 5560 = -0.016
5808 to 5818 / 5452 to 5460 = -0.122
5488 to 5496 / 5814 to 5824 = 0.026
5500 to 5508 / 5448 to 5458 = 0.009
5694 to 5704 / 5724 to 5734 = 0.019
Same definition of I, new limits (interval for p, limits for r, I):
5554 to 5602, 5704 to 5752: 43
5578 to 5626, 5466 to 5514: 1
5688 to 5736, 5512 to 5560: -20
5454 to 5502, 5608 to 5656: -5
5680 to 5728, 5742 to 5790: 11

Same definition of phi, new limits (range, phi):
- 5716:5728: 9.9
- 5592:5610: 8.9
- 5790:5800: 9.6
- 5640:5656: 9.4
